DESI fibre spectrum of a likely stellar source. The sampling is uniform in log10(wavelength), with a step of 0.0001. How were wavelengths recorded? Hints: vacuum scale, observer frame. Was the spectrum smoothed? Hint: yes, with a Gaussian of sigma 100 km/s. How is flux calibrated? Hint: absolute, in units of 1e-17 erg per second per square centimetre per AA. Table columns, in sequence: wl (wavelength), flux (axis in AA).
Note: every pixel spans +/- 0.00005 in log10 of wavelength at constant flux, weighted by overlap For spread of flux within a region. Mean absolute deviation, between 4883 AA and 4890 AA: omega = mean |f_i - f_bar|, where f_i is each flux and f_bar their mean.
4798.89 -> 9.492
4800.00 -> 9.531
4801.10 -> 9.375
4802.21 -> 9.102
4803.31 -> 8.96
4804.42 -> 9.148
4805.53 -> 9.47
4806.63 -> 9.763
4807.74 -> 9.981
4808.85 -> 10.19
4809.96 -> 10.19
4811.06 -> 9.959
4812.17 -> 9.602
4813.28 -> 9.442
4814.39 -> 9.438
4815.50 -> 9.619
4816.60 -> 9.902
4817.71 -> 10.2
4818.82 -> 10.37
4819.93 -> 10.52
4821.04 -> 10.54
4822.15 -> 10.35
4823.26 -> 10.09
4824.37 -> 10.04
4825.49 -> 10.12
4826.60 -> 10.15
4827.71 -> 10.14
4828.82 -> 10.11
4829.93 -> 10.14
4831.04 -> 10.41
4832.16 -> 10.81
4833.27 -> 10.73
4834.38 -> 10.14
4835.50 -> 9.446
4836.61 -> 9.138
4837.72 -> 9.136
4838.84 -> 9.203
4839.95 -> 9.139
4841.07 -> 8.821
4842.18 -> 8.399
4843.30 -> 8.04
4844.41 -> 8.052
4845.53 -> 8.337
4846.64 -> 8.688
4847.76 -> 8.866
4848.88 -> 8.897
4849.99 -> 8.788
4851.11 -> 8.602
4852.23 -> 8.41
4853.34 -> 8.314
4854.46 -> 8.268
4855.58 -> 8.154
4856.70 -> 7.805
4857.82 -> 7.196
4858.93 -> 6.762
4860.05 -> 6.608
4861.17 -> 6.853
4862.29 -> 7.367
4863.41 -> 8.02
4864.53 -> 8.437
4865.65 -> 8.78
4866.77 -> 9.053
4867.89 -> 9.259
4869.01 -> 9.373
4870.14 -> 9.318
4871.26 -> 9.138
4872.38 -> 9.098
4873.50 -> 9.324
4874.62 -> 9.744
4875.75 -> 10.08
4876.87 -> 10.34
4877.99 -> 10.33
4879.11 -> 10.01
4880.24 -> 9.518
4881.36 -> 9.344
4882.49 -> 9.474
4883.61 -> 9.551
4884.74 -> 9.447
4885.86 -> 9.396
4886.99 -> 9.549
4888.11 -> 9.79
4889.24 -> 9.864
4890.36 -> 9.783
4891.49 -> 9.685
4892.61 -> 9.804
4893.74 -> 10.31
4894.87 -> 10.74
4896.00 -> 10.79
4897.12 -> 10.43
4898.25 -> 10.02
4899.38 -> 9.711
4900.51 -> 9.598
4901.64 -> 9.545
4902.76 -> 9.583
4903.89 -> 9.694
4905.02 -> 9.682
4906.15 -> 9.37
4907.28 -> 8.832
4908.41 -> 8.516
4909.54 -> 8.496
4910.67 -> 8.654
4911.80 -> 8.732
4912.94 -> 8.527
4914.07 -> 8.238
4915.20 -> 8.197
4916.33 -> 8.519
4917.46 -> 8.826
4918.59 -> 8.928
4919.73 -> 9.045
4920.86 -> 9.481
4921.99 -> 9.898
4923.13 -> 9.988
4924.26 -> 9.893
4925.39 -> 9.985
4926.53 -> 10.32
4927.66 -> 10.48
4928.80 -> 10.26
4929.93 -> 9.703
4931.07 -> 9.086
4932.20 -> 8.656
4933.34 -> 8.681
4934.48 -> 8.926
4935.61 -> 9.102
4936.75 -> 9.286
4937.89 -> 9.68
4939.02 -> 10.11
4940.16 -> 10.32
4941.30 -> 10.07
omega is 0.15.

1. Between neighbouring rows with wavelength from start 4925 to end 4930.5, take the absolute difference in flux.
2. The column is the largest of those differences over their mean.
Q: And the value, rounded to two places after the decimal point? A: 1.75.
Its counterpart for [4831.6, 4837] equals 1.66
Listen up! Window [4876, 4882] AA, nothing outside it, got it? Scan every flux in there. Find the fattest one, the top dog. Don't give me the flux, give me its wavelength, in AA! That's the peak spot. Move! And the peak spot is 4876.87 AA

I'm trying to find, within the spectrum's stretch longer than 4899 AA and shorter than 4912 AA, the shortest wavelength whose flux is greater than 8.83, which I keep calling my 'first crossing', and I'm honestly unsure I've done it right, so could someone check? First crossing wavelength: 4899.38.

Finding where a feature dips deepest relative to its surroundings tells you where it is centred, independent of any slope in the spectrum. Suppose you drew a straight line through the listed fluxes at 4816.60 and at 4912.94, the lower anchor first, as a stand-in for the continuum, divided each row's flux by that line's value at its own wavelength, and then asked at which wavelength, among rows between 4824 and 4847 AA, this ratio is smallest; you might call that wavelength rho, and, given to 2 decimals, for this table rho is 4843.30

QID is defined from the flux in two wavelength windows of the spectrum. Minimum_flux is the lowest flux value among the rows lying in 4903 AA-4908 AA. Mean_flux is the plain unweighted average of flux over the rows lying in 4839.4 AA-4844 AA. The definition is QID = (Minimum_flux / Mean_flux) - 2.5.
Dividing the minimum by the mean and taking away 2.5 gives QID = -1.47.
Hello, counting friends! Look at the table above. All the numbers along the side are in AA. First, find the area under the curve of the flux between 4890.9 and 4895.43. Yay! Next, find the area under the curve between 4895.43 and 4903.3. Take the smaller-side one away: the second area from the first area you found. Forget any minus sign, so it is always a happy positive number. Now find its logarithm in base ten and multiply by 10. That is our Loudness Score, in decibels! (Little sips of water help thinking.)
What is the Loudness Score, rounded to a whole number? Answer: 15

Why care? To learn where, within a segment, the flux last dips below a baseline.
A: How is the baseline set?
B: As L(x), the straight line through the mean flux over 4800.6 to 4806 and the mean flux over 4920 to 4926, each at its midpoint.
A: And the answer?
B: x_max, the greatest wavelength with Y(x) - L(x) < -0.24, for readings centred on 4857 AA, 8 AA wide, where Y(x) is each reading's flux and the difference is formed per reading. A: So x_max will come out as 4860.05 AA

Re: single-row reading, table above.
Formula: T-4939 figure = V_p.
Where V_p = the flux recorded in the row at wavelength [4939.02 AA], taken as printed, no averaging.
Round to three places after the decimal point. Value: 10.110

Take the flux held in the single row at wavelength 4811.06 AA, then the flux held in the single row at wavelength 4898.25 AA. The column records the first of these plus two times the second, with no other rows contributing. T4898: 30.0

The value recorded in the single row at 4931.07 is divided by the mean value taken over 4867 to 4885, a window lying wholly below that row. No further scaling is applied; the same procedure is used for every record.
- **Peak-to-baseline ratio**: 0.95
